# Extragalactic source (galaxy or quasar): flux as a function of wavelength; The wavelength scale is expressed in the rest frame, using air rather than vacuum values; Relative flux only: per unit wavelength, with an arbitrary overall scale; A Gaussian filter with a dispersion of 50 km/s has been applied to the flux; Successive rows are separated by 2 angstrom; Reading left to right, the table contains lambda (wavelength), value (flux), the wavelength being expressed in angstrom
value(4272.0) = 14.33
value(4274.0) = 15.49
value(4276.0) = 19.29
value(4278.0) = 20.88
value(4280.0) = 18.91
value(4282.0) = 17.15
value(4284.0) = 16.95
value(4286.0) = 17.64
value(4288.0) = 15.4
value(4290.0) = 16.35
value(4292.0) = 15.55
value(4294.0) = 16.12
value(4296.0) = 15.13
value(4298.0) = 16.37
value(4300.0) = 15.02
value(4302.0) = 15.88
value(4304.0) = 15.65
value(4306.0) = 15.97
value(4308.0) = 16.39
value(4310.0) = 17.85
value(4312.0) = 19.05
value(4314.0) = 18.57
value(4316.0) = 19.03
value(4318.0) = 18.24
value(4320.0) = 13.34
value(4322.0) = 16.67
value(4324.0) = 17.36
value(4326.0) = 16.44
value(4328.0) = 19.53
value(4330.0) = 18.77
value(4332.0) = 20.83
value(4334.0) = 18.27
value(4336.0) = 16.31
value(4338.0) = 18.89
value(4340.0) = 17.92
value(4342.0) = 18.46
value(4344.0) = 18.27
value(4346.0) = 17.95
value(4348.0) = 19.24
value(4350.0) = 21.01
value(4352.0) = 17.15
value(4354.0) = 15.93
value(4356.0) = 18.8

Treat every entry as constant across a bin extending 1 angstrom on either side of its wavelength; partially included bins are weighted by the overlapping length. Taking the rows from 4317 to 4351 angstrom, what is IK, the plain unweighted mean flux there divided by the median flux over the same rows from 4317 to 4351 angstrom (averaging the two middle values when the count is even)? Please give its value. 0.99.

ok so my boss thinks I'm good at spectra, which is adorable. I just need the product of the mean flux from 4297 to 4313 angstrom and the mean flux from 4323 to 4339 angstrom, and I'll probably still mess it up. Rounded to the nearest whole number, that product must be 302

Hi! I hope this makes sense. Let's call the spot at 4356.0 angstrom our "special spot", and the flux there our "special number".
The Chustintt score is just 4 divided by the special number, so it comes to 0.213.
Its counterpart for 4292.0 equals 0.257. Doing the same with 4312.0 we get 0.210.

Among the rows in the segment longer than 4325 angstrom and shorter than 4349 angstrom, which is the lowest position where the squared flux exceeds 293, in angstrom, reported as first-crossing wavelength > 4328.0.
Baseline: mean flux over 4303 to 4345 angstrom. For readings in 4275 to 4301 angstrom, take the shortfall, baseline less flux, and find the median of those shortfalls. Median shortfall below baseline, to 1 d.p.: 1.3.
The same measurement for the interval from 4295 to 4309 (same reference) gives 1.8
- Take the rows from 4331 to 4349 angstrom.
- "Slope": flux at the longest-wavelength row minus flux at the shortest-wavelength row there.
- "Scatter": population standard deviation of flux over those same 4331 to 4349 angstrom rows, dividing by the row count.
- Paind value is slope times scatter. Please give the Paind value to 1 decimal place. -1.8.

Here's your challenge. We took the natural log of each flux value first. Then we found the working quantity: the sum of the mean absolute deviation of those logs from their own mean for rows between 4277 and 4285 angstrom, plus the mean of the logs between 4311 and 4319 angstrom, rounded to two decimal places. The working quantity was 3.01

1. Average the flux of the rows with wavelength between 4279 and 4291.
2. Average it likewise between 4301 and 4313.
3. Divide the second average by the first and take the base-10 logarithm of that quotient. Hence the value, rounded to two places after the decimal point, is -0.01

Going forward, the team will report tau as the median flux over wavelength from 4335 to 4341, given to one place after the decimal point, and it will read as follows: 17.9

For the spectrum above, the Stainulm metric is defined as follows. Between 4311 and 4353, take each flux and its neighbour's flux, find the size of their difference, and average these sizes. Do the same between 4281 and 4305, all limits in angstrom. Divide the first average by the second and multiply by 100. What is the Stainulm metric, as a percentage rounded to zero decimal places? 182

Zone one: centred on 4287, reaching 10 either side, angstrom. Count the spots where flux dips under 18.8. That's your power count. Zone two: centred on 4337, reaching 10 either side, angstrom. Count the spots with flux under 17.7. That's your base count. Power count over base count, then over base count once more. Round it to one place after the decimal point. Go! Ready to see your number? 8.0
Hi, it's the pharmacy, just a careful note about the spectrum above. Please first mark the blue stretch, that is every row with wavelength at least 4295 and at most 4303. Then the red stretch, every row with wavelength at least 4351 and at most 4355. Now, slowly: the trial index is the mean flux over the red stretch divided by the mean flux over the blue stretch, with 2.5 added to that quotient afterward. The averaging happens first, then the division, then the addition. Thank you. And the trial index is 3.56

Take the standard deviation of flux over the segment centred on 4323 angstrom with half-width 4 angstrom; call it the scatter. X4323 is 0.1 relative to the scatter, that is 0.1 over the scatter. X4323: 0.06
